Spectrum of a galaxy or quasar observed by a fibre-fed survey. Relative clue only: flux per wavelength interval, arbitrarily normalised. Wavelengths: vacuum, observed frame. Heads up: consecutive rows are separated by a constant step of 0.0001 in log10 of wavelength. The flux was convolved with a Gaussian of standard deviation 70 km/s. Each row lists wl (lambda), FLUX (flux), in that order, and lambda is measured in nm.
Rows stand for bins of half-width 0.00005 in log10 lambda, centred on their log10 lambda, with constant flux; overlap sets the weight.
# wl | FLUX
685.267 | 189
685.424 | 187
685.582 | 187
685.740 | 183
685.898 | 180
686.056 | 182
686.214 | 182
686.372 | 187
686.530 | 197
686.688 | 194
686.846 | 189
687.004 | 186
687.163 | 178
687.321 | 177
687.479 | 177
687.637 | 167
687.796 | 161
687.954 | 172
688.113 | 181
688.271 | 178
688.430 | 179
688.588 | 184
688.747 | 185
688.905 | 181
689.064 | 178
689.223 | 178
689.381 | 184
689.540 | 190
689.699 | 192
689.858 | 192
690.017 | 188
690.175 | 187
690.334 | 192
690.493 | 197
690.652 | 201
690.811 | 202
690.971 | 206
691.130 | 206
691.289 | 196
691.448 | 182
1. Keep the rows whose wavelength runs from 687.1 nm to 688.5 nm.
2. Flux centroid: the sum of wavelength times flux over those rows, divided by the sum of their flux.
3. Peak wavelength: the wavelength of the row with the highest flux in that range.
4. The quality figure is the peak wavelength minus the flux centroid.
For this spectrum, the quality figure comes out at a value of 0.31 nm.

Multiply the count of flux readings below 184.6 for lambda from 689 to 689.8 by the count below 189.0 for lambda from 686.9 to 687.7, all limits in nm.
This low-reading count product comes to 15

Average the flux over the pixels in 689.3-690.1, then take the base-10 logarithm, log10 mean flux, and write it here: 2.28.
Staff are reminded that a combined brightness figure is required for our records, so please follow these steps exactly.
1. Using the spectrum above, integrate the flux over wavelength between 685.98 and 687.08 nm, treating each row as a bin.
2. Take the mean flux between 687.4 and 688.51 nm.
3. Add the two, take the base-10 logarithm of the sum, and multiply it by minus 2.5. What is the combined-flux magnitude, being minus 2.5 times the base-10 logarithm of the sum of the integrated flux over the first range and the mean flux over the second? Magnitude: -6.45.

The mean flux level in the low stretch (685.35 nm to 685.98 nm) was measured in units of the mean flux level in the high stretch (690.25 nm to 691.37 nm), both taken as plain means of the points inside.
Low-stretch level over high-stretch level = 0.92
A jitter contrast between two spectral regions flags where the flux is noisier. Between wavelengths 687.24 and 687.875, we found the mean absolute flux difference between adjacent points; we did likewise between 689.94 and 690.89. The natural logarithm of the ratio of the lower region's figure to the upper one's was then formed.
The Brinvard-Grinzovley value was 0.5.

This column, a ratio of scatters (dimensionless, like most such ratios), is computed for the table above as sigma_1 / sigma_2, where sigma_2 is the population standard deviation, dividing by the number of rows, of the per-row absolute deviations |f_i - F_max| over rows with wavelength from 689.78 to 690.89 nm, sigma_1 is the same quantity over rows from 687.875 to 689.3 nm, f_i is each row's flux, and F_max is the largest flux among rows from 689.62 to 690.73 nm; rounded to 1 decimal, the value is 0.7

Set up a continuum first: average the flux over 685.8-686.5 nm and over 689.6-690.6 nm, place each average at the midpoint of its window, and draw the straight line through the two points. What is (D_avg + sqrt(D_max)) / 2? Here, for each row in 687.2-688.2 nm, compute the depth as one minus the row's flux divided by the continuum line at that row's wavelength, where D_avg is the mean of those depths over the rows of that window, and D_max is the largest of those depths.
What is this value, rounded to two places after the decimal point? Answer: 0.22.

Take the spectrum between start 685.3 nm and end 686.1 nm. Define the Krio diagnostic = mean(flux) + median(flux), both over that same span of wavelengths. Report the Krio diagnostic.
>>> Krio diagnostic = 367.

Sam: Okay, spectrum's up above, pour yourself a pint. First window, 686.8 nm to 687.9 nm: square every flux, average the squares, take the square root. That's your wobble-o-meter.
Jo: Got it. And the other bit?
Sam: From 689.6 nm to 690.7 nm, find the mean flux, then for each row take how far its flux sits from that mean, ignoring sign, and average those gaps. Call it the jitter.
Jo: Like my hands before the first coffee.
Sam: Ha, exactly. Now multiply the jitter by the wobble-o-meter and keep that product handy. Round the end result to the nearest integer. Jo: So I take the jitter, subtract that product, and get -631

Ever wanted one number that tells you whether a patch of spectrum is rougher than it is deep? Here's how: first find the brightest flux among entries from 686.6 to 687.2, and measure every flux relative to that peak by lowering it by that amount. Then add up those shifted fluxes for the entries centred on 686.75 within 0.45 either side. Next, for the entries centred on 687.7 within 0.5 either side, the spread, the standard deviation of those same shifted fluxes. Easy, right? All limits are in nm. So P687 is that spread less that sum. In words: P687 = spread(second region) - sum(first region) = 40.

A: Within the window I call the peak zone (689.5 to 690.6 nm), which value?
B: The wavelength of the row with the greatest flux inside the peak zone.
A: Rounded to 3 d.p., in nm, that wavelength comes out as 690.493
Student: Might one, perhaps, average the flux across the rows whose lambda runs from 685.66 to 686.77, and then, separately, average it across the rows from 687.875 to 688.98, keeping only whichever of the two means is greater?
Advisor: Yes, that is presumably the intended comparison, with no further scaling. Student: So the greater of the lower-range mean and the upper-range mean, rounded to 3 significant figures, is 186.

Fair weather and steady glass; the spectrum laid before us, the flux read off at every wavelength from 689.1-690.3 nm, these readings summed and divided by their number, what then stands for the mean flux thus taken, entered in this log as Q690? 187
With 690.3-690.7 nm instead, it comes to 197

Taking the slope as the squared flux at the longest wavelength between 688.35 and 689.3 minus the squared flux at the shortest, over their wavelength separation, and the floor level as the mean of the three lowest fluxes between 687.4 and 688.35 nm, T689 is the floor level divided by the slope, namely -0.4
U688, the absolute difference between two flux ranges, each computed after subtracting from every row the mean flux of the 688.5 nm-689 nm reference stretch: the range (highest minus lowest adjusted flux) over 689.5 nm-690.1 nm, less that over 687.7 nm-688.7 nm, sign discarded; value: 19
